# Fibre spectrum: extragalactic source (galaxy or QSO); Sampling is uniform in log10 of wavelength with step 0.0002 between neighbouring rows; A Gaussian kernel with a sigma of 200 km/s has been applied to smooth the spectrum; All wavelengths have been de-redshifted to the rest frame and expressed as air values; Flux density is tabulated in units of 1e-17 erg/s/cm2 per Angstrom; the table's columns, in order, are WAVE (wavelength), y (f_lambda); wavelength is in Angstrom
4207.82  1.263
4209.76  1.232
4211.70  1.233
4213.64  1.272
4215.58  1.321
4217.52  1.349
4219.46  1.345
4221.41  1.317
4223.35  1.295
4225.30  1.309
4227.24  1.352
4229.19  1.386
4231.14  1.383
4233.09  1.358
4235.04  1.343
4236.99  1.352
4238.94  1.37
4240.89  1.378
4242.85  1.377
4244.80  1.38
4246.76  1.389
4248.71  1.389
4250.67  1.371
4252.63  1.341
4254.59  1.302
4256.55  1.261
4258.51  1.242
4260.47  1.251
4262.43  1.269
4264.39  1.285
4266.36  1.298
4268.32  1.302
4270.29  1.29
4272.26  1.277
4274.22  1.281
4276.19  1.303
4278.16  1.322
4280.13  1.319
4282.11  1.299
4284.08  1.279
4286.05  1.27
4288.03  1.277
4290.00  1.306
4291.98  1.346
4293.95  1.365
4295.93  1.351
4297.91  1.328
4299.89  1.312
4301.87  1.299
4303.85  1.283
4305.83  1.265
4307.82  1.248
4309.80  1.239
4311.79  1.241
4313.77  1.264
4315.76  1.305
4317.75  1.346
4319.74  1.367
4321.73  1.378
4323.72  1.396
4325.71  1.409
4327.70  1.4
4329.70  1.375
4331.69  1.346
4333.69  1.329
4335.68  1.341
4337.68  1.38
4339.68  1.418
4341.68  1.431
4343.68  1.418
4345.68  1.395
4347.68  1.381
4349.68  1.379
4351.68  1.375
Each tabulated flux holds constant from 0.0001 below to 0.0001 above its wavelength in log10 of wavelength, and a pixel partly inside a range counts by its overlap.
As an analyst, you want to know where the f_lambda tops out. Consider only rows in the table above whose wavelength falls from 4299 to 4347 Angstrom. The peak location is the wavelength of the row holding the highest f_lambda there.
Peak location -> 4341.68 Angstrom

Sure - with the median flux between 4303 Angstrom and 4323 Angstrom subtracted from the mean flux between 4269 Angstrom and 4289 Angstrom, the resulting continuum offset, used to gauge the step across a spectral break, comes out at 0.02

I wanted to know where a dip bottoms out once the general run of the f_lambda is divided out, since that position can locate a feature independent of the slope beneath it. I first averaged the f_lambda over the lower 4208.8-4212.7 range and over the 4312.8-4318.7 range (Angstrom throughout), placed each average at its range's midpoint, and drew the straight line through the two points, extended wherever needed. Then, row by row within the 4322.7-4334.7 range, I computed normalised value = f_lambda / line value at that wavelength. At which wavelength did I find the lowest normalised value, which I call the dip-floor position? 4333.69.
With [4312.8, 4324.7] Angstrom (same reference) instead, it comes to 4313.77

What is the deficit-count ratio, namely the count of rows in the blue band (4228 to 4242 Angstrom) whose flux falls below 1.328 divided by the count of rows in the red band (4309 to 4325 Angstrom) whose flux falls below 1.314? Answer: 0.0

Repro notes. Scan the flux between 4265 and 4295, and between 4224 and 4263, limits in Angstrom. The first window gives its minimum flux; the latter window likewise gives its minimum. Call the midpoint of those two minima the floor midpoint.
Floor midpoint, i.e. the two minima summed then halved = 1.26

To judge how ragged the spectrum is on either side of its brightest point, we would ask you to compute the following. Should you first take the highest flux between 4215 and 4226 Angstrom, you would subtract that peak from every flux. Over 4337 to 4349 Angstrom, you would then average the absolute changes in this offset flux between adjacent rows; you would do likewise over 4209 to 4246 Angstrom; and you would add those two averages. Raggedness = 0.0393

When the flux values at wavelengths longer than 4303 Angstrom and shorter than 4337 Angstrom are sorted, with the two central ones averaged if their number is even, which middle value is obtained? 1.34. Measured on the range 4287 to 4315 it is 1.29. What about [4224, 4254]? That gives 1.37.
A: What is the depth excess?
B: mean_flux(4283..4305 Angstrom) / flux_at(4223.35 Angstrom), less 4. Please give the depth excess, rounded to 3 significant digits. -2.99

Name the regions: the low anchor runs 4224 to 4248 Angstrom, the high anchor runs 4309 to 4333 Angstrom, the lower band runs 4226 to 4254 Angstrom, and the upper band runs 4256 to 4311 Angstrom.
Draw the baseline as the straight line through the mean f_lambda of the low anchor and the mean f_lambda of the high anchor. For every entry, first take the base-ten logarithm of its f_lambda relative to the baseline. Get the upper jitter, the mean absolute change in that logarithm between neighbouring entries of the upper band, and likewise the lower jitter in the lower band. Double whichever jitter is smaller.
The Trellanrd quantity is 0.0085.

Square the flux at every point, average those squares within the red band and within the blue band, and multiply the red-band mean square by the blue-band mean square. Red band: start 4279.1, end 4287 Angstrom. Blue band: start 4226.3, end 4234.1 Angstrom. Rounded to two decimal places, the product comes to 3.13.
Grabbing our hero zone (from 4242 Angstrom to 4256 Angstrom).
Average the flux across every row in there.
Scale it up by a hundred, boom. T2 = 136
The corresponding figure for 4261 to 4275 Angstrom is 129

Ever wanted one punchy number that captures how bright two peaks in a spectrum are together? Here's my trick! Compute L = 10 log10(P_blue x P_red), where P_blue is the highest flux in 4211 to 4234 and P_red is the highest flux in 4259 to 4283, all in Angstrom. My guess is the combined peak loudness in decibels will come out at 2.63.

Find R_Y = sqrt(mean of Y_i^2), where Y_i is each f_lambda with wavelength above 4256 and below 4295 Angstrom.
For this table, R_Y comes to 1.29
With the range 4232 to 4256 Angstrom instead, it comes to 1.36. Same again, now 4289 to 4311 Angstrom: 1.30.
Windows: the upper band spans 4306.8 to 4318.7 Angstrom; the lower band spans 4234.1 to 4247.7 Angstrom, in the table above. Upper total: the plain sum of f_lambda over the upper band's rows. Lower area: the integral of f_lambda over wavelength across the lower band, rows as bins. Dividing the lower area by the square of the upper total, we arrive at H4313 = 0.32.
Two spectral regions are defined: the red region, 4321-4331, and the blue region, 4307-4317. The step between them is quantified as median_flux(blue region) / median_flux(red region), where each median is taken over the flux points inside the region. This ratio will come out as 0.89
